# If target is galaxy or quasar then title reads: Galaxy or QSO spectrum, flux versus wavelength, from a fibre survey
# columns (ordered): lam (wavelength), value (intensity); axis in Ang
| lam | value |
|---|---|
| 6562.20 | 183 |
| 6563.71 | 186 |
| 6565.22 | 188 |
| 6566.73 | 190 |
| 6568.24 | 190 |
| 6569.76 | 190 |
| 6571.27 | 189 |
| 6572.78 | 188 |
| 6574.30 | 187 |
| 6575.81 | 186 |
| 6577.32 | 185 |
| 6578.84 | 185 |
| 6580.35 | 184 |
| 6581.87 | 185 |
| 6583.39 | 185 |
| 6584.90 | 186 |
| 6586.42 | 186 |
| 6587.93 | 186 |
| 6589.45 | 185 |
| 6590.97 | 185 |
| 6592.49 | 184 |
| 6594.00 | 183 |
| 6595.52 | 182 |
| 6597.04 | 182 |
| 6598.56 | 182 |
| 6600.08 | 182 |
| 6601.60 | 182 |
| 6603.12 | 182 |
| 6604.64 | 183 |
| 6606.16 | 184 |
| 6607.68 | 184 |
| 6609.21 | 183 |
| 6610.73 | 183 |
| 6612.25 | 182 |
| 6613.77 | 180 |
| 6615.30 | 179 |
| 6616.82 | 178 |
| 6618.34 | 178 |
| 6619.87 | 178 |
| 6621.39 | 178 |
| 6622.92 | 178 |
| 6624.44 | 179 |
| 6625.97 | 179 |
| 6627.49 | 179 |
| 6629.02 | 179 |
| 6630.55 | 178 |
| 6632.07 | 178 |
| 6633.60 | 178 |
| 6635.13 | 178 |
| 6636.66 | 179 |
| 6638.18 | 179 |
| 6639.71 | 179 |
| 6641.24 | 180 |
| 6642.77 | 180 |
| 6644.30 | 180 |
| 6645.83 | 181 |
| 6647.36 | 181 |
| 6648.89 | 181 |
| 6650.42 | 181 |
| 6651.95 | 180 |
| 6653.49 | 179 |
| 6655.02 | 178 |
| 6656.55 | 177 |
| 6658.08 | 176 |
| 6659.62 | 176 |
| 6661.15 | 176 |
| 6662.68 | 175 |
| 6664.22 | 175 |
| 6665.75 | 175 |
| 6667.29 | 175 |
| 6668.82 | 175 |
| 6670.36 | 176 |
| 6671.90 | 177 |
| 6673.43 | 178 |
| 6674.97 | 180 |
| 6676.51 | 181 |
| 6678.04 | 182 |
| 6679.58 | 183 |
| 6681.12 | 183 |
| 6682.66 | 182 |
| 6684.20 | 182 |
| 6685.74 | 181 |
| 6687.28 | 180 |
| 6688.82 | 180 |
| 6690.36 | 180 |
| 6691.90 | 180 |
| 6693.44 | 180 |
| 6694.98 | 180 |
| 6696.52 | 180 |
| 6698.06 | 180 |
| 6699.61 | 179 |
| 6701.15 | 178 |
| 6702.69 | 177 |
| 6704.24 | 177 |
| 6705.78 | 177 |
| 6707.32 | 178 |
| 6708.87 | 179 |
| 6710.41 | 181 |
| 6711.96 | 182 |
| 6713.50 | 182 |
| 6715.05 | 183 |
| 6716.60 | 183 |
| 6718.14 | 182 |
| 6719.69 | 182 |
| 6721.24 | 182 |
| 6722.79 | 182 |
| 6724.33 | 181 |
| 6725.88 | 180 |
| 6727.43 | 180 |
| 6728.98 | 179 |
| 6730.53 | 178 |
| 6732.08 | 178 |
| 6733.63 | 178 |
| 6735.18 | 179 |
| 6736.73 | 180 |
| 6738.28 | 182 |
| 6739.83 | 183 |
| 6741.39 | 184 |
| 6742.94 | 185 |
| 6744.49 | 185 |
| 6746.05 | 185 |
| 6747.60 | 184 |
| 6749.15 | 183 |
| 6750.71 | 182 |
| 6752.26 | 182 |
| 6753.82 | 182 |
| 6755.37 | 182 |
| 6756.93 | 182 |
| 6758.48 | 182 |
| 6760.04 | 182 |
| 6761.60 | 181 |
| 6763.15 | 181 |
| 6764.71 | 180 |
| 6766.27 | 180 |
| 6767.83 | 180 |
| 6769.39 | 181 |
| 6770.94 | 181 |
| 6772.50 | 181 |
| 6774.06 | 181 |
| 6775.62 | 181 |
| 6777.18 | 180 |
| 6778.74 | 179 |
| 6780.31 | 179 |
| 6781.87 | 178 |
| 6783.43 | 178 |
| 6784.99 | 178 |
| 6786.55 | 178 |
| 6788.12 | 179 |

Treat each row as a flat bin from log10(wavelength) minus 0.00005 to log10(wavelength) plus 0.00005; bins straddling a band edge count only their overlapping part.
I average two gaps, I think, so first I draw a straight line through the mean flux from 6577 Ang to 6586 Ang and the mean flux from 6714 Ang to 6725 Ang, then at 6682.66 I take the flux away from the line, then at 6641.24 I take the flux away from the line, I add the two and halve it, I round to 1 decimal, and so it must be 2.3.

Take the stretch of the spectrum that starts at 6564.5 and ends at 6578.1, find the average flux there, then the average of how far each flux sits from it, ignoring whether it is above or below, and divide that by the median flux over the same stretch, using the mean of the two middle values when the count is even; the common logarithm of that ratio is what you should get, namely -2.11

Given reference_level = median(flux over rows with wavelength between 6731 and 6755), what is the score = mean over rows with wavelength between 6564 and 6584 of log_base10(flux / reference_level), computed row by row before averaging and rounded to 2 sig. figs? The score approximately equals 0.012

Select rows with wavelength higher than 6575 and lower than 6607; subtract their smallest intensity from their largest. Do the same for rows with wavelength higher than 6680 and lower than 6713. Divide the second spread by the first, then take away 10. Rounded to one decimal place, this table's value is -8.5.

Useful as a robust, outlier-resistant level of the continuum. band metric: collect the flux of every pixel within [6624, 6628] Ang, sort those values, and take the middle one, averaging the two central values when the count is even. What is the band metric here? 179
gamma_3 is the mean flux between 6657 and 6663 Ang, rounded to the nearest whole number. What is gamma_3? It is 176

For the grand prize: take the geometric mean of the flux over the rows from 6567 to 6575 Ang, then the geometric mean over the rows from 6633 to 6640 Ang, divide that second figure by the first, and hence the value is 0.95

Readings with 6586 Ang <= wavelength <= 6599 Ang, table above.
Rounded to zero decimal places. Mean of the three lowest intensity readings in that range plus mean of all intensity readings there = 366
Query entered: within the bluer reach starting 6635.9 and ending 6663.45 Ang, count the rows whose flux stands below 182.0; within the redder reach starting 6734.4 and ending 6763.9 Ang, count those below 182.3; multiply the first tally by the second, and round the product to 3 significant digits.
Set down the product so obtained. 216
